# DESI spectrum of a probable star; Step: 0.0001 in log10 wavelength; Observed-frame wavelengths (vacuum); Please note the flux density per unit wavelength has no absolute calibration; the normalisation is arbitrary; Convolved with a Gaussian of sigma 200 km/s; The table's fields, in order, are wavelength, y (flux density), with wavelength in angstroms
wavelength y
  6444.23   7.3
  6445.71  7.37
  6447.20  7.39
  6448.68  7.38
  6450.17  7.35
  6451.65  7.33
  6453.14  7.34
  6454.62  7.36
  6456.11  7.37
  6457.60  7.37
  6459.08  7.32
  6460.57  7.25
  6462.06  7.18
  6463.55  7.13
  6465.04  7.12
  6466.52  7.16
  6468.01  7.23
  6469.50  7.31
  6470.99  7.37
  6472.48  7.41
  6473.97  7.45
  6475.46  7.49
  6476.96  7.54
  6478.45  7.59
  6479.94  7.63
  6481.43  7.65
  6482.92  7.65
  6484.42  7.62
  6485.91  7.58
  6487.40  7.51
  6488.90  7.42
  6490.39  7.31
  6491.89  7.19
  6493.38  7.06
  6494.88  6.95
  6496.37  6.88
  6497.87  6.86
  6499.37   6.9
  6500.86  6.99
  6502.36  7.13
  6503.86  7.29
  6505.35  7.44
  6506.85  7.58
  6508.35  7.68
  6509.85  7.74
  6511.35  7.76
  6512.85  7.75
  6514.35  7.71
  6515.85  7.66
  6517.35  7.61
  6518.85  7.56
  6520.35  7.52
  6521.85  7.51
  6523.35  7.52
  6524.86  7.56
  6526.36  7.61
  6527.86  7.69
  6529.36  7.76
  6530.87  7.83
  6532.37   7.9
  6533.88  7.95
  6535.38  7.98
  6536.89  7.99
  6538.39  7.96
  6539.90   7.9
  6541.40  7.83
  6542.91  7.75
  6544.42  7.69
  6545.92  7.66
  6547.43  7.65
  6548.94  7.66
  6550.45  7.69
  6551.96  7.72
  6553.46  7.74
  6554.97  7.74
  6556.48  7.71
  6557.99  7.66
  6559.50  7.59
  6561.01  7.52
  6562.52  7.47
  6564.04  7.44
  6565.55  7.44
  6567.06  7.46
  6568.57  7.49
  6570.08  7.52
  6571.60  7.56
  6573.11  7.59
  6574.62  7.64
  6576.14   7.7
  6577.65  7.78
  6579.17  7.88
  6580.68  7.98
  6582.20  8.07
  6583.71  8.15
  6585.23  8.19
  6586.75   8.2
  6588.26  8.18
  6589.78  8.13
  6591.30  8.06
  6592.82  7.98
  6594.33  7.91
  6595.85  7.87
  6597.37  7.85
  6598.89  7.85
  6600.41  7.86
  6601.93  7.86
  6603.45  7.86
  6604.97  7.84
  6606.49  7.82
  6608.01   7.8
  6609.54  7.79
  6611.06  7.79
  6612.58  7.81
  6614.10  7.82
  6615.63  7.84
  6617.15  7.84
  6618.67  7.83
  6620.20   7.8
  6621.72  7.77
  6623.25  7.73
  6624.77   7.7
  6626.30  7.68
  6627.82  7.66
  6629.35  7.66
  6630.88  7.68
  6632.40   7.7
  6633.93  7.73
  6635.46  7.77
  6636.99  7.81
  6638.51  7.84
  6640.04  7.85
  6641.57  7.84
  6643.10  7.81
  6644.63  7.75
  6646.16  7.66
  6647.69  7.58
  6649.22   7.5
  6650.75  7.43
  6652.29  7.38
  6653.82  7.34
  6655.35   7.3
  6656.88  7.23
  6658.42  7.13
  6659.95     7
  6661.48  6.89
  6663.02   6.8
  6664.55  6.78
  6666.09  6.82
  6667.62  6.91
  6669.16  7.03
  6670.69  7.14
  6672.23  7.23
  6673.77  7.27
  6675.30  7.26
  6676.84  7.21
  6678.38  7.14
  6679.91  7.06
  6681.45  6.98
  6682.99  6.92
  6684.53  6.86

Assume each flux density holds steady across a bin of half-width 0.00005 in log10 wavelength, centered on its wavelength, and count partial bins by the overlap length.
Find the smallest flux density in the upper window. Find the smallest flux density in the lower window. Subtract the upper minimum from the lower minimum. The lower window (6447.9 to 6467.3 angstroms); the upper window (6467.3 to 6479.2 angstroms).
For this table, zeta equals -0.11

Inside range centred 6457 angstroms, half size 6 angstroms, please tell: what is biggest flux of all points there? 7.37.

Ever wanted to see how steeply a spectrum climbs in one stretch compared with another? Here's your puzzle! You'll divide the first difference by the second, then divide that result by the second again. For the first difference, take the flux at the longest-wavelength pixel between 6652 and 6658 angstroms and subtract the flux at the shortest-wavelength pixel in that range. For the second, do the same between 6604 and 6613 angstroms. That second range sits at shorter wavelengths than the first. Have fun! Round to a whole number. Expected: -167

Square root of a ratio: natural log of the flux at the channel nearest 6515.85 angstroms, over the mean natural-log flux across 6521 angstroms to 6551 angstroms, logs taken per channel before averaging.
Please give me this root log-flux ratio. 1.00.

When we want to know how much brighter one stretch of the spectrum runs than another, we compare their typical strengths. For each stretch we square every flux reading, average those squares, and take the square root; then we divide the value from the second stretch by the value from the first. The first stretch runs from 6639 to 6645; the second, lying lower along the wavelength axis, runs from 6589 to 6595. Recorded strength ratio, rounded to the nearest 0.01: 1.03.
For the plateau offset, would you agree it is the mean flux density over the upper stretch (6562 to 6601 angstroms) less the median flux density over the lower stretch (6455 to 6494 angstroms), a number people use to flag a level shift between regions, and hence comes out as 0.45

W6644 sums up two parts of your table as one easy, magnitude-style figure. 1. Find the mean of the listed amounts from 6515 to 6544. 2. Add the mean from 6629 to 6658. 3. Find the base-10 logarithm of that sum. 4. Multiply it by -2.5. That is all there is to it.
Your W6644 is -2.97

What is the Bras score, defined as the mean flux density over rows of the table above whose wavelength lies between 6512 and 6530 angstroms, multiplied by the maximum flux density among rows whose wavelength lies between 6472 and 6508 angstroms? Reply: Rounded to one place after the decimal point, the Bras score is 58.3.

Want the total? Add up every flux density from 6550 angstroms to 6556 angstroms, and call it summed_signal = 31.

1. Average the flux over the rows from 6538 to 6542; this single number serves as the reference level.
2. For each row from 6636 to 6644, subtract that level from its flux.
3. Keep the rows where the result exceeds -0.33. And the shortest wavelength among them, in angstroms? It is 6636.99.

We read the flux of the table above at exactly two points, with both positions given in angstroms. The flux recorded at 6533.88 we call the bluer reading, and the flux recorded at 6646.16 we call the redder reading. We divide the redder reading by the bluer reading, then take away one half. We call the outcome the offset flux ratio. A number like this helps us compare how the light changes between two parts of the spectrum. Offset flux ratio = 0.46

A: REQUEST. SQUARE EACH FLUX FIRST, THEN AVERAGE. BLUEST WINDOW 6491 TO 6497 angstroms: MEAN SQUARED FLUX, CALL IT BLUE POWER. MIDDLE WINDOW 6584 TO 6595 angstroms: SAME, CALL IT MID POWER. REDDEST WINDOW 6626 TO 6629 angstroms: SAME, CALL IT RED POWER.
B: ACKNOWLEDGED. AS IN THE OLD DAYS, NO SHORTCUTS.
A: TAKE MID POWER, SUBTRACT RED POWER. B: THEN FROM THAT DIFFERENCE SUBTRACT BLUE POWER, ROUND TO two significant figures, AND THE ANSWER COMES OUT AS -43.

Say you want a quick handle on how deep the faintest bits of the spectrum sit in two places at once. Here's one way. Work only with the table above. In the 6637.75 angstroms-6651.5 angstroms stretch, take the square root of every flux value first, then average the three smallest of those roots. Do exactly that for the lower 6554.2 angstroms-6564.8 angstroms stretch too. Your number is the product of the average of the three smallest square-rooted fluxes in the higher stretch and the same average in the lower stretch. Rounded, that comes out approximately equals 7.49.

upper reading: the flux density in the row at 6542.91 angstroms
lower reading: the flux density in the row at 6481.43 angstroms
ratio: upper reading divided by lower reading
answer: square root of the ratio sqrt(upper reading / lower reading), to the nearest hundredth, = 1.01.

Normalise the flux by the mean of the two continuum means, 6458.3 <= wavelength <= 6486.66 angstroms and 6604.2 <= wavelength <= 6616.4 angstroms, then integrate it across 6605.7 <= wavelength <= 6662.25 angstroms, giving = 57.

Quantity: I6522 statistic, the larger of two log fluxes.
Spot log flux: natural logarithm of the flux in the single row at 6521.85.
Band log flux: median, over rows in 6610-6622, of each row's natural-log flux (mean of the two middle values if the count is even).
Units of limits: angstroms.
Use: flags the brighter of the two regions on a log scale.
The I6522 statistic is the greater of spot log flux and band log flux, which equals 2.06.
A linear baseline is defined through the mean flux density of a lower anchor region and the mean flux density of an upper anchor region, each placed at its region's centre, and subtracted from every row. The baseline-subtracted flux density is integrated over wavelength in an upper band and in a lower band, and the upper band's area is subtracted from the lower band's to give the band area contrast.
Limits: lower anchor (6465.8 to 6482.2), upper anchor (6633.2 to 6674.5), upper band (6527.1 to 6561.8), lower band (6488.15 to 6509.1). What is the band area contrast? -17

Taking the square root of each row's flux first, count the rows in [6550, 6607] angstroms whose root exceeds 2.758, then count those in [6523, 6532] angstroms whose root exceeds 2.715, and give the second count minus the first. -22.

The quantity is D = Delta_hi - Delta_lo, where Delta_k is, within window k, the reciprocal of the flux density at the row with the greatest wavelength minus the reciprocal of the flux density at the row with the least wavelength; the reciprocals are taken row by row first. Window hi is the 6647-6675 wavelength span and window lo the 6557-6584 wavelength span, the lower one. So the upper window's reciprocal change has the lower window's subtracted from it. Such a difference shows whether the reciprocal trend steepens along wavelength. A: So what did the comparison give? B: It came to 0.013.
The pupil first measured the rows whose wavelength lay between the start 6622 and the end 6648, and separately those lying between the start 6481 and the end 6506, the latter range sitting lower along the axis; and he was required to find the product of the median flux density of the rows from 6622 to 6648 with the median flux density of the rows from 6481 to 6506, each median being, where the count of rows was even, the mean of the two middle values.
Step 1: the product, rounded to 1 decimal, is 56.4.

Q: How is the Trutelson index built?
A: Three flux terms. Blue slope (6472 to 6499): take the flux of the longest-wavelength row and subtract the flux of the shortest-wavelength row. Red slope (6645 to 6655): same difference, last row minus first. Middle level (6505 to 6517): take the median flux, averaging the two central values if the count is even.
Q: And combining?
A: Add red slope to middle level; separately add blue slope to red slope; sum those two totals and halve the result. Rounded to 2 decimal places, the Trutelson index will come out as 3.25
